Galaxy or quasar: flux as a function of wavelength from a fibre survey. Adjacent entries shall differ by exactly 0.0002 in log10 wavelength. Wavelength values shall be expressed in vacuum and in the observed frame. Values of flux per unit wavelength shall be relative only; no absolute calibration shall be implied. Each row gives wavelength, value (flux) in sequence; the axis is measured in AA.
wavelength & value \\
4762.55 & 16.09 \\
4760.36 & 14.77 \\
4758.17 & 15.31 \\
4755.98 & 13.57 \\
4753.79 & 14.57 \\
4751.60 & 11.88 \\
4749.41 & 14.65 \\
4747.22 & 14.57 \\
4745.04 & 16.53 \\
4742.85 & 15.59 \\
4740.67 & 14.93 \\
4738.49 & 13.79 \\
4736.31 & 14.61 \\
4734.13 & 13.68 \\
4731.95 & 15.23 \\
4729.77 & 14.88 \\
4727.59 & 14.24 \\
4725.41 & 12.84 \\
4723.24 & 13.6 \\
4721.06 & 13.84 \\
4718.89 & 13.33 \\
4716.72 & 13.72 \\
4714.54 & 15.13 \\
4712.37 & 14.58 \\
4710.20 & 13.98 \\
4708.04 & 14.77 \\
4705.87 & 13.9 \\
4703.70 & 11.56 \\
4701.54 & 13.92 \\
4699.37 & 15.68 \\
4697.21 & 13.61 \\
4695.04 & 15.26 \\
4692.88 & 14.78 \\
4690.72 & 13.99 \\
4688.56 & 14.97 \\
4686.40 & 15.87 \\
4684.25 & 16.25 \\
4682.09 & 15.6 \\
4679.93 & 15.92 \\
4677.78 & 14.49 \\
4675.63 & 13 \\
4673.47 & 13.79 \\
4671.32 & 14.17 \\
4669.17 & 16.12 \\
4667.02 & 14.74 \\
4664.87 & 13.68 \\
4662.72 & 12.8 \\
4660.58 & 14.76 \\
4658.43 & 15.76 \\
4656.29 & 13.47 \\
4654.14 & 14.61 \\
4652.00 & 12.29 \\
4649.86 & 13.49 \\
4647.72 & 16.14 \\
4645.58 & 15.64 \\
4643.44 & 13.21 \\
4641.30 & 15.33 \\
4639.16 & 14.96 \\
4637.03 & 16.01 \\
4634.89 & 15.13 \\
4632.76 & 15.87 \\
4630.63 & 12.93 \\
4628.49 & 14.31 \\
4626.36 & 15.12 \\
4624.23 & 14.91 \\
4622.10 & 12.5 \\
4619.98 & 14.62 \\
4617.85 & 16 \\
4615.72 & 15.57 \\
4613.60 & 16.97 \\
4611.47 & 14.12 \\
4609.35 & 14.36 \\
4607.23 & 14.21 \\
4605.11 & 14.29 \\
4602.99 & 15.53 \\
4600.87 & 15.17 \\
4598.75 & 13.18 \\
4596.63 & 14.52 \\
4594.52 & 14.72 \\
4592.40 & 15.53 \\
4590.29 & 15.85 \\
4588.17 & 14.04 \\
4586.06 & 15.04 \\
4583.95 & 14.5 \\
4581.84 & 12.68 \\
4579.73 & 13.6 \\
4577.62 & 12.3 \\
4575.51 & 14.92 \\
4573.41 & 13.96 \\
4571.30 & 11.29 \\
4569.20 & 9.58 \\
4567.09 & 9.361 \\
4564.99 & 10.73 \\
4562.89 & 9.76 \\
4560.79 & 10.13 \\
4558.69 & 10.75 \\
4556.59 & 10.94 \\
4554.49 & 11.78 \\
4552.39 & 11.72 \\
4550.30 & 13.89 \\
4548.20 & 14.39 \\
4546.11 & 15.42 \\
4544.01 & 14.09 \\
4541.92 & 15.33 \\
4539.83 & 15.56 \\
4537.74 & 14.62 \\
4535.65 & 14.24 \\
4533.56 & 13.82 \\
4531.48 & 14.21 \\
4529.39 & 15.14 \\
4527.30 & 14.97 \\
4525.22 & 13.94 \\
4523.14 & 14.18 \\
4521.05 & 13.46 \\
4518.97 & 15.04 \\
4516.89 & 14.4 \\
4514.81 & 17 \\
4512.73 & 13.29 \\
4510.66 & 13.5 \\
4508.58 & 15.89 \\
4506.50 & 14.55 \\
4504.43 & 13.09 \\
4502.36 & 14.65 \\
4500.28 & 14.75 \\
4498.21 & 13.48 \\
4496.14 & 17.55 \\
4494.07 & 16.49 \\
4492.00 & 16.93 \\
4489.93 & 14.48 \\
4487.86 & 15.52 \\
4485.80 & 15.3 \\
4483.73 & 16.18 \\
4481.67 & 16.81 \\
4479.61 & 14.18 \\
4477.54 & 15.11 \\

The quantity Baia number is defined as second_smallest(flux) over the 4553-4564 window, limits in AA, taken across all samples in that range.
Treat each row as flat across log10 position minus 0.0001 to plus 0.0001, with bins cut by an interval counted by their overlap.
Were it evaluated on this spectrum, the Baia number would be 10.13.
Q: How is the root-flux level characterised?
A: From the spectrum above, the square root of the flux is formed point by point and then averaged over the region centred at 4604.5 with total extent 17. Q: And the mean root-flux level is 3.80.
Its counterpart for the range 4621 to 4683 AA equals 3.81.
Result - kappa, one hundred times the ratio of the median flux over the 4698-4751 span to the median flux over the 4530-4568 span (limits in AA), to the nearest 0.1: 104.0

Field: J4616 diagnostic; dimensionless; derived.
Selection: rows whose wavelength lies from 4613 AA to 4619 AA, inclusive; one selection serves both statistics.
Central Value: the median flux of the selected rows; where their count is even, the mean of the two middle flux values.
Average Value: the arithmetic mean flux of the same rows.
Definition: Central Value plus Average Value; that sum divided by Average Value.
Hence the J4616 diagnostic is 1.99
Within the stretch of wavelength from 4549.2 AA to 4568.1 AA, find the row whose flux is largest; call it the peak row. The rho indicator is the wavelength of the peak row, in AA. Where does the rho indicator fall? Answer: 4550.30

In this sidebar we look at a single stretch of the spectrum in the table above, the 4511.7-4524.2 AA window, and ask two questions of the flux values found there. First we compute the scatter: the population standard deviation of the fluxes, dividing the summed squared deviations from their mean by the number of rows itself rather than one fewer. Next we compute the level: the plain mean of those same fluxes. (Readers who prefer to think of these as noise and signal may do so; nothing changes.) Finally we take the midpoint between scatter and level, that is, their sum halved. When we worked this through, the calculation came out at 7.9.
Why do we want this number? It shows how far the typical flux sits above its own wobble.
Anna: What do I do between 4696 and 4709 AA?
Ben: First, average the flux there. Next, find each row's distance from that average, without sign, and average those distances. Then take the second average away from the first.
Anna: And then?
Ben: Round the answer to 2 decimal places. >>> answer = 13.02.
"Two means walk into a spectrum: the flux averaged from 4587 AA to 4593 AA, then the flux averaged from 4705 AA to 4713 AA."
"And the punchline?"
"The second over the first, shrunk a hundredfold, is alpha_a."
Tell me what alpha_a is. 0.0095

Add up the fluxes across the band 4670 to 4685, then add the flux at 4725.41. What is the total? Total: 116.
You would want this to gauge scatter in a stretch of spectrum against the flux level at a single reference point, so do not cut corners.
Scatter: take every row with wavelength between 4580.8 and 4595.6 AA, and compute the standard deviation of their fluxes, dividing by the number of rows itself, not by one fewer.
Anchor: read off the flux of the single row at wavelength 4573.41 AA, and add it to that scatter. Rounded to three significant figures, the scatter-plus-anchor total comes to 14.9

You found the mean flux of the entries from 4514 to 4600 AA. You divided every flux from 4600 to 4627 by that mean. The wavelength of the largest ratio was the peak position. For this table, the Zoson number 4613.60 AA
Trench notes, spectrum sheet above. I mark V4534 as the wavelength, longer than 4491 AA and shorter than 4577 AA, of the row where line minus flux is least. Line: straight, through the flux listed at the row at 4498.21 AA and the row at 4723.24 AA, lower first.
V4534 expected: 4496.14 AA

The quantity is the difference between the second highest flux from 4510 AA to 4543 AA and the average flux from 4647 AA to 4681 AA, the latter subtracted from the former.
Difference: 1.2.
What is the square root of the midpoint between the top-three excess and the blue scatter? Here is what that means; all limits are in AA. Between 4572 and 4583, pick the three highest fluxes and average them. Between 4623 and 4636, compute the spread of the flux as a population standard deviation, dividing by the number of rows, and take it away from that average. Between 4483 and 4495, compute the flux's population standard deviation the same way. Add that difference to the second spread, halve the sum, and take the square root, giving 2.65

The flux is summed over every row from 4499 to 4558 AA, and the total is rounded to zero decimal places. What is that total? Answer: 398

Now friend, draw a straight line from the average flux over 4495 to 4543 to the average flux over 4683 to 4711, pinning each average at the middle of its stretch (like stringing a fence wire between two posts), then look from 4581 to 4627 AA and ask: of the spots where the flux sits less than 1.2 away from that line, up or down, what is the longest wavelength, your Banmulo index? 4626.36 AA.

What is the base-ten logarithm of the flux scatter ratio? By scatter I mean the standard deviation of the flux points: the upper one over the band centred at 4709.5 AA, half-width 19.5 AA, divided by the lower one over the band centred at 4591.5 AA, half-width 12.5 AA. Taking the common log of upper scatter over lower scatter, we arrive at 0.0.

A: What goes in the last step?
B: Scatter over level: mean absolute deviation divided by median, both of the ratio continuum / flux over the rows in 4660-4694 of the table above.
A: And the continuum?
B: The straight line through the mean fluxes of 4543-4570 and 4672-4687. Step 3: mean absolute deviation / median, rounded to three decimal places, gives 0.057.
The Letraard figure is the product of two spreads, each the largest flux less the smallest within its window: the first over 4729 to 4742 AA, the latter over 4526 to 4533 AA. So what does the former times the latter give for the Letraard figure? 1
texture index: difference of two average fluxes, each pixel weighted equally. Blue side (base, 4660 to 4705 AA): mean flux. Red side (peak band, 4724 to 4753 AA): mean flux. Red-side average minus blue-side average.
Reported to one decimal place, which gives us -0.1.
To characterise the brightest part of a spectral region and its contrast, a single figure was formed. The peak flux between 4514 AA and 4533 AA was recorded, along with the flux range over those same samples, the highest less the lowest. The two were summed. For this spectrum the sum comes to 20.5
